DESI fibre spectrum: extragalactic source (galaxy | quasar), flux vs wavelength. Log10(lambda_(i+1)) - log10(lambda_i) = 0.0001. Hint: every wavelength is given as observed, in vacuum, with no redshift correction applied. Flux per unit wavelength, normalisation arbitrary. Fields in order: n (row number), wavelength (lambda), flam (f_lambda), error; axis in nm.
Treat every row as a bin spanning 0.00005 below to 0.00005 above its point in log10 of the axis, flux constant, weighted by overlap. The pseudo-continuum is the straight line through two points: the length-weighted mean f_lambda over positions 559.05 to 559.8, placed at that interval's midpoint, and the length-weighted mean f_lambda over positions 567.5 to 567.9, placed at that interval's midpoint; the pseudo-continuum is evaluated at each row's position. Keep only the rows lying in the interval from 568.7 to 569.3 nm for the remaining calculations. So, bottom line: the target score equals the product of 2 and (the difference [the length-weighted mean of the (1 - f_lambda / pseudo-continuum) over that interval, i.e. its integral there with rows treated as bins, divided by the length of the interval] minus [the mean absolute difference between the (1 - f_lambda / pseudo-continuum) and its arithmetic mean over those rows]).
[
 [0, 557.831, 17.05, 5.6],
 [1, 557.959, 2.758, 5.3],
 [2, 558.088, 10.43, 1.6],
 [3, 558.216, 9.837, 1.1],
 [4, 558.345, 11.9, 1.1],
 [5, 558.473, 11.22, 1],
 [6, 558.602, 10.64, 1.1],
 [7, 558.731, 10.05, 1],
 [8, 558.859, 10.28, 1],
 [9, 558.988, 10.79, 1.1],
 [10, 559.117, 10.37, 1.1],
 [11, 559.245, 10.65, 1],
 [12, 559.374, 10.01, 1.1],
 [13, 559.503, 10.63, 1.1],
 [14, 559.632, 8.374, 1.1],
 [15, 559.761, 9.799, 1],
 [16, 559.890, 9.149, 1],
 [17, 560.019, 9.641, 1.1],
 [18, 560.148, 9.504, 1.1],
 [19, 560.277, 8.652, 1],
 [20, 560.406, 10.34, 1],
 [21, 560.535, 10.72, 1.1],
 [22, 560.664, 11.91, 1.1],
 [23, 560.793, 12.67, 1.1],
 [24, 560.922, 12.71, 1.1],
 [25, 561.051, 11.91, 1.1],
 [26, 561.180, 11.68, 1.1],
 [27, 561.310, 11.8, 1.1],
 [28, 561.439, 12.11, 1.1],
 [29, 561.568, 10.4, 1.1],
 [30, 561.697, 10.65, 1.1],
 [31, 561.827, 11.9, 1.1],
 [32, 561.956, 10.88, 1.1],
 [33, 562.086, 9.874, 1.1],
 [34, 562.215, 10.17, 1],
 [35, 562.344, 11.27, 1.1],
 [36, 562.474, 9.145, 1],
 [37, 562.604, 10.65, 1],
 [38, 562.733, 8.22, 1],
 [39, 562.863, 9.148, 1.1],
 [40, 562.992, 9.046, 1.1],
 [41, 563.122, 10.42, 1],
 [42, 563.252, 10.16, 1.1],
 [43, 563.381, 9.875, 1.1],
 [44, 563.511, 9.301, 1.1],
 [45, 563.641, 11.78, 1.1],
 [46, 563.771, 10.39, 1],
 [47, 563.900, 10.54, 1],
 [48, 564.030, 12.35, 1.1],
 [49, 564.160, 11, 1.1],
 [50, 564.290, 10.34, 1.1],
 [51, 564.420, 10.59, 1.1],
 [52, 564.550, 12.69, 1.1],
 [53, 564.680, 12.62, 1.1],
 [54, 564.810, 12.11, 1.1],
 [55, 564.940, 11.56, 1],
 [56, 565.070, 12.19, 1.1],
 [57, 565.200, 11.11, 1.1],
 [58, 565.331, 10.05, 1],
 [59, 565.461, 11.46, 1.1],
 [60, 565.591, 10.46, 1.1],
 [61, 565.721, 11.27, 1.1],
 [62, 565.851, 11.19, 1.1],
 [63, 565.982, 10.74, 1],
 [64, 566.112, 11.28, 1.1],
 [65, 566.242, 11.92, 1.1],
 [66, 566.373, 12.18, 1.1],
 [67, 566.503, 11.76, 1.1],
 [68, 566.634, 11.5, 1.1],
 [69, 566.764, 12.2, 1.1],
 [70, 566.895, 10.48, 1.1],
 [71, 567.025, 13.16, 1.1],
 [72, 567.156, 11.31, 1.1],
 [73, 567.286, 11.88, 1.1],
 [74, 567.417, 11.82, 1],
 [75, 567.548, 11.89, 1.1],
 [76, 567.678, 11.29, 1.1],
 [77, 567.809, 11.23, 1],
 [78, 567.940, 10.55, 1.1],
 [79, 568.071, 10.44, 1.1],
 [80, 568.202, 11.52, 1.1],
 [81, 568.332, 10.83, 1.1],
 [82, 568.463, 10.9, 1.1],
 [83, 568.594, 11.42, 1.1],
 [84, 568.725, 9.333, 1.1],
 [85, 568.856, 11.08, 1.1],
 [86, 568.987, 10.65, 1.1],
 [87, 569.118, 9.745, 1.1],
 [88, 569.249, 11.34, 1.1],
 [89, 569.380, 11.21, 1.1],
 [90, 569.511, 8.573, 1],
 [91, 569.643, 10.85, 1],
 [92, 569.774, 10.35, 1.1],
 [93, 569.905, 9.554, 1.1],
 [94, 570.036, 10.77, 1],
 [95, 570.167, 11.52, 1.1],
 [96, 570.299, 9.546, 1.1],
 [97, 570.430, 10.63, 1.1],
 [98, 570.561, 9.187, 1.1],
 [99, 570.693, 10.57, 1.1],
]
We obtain 0.08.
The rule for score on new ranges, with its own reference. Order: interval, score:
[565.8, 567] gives -0.15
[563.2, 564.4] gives -0.11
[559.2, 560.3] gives -0.05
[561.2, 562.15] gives -0.29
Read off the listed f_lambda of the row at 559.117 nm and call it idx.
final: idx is 10.37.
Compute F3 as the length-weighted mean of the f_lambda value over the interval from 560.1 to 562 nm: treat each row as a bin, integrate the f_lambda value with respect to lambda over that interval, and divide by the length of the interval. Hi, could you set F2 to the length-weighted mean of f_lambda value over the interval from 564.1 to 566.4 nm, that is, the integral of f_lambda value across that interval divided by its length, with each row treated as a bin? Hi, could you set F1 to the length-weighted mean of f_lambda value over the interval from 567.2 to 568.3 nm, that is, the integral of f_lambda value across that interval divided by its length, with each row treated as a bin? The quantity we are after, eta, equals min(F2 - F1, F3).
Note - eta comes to 0.0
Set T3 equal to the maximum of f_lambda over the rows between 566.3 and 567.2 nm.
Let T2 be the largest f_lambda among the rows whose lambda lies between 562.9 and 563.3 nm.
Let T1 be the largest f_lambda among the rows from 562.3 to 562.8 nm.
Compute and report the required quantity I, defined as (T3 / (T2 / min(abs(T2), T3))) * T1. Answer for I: 148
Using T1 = 11.27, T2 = 10.42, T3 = 13.16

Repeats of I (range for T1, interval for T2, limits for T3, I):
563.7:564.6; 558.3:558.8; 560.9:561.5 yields 161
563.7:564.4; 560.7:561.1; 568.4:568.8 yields 127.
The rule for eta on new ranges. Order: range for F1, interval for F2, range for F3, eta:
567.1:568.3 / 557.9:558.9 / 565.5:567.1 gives -1.7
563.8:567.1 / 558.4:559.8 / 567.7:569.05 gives -1.2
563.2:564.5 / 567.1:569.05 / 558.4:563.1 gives 0.4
